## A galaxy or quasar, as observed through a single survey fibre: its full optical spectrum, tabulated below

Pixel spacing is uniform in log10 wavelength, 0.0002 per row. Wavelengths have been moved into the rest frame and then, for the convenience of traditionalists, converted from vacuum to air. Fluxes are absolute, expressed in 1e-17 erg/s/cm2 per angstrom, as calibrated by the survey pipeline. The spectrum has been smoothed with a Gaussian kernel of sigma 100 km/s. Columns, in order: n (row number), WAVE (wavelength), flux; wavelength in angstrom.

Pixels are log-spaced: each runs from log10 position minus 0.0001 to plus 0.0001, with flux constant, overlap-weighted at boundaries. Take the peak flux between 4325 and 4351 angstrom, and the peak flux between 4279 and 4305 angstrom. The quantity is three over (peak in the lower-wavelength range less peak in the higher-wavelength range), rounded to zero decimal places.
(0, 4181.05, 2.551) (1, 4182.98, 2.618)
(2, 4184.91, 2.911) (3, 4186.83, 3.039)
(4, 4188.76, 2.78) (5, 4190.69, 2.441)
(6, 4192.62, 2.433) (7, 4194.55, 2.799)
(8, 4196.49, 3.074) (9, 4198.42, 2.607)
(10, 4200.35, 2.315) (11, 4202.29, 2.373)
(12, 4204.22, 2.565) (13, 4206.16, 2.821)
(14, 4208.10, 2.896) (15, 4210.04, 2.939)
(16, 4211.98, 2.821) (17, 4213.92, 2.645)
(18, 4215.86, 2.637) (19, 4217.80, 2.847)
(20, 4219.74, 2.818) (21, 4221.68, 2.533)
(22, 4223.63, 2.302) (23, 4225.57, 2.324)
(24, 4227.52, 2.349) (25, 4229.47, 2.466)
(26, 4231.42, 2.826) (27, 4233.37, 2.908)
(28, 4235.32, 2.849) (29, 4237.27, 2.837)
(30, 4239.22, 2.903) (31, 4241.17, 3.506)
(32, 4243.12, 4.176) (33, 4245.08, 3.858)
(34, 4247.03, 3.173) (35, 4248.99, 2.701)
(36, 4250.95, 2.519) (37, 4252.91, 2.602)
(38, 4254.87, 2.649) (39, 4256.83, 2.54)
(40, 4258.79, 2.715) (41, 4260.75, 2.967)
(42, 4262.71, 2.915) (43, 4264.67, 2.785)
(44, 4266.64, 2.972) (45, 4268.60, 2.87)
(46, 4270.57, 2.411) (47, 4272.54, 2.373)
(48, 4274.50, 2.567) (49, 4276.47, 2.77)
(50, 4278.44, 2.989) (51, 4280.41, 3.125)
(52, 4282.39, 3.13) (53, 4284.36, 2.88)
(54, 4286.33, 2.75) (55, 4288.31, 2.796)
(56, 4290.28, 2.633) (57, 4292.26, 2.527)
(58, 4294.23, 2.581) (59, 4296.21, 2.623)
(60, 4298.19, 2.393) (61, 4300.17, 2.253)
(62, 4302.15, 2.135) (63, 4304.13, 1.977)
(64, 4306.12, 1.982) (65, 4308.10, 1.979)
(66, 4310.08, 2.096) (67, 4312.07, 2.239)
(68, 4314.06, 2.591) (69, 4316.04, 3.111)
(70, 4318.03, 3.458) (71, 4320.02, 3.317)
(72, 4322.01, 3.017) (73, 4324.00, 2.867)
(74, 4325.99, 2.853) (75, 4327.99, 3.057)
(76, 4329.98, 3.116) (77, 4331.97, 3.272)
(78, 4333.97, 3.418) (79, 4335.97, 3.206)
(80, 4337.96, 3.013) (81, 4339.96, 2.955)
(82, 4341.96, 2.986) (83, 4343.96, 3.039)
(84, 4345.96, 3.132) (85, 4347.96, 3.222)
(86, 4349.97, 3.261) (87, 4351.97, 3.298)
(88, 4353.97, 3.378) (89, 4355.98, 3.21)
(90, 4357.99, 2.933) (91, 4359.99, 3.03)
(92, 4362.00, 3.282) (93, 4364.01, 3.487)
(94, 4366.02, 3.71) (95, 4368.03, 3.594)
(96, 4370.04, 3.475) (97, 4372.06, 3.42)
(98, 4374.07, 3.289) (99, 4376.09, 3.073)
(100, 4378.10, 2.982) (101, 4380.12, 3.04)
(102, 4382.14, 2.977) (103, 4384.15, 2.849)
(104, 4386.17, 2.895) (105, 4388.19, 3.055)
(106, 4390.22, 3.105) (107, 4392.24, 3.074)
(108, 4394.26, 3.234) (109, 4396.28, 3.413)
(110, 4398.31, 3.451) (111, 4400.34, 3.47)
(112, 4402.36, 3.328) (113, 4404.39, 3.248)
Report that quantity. -10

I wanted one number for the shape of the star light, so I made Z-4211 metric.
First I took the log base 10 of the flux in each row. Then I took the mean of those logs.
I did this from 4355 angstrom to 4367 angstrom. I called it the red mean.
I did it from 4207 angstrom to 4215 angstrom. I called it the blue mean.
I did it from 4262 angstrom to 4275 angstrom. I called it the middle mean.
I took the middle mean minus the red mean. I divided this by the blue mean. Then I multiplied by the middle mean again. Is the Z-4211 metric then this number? -0.080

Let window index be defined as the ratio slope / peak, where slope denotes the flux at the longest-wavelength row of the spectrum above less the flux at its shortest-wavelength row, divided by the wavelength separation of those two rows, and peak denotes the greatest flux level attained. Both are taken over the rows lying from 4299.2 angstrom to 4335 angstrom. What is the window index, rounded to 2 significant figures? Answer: 0.010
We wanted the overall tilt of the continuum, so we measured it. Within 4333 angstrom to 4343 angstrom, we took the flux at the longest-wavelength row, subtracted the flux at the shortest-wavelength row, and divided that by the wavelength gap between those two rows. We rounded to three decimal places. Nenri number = -0.054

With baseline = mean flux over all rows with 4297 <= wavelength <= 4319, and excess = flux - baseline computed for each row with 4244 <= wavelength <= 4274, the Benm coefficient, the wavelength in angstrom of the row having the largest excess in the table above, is 4245.08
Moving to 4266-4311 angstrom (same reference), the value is 4282.39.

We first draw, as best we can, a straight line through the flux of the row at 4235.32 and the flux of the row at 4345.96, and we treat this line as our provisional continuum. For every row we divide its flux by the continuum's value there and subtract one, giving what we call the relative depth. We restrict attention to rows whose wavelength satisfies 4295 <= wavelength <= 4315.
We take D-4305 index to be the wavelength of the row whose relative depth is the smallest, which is 4308.10 angstrom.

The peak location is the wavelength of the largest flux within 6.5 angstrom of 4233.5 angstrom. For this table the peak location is 4233.37 angstrom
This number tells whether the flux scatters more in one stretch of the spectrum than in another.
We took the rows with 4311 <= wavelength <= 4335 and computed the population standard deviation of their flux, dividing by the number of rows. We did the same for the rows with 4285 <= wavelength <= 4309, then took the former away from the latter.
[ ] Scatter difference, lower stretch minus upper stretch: -0.041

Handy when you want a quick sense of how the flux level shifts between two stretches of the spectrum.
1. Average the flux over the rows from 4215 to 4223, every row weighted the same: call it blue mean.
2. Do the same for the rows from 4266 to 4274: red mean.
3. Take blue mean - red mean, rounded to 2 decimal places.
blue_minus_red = 0.05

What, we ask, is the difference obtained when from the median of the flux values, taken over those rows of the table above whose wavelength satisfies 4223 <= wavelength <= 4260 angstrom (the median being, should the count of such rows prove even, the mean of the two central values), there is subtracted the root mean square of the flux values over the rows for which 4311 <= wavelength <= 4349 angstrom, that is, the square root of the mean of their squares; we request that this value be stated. -0.34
